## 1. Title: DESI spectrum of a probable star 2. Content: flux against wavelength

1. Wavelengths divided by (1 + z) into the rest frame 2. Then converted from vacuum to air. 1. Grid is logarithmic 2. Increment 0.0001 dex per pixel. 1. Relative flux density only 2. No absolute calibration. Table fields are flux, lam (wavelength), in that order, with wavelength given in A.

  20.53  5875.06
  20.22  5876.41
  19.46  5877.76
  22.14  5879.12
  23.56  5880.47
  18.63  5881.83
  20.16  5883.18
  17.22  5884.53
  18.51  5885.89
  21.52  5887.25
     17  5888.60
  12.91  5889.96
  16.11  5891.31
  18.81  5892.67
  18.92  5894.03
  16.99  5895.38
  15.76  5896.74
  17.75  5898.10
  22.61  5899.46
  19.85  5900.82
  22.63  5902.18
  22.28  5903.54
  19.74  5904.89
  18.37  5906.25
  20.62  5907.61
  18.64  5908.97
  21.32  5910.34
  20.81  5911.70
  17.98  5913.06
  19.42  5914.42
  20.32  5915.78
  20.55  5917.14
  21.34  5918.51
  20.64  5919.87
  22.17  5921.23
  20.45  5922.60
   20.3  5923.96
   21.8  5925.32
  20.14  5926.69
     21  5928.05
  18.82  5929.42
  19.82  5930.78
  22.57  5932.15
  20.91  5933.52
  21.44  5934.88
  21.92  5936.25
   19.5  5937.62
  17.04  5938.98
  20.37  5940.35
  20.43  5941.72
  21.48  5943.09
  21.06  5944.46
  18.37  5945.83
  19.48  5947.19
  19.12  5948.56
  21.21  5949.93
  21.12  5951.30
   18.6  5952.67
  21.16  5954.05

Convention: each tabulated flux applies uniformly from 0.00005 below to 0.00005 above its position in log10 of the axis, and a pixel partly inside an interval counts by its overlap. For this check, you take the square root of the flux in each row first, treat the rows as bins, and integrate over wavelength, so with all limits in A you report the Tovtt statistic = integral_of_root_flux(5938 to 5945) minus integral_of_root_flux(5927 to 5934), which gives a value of -0.4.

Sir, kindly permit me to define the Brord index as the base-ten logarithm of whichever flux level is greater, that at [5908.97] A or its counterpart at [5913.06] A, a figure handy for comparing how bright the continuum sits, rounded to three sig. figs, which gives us 1.27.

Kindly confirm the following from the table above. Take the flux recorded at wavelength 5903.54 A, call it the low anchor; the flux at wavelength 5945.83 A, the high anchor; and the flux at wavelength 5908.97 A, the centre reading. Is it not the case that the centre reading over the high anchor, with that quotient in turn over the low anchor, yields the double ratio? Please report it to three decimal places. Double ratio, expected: 0.046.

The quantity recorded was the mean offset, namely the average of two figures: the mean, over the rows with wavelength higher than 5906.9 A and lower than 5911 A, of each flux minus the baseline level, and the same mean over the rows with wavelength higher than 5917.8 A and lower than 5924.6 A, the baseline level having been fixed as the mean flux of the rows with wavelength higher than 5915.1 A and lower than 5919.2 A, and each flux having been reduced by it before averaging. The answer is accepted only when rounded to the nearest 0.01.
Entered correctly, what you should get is -0.15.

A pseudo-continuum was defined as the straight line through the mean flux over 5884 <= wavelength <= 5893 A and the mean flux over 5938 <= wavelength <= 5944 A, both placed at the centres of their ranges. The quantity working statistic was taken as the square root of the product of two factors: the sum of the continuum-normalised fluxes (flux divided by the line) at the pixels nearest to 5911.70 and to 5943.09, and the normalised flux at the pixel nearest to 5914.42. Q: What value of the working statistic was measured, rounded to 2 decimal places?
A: 1.52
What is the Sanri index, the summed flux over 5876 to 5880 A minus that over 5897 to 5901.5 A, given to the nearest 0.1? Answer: 1.6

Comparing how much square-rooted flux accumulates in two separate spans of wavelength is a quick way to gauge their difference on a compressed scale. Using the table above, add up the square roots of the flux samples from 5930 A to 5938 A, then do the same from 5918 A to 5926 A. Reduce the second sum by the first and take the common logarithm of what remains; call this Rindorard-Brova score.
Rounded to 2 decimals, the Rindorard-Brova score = -1.19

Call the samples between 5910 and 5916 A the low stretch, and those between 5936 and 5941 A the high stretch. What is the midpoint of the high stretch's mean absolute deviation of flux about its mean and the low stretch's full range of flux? 2.4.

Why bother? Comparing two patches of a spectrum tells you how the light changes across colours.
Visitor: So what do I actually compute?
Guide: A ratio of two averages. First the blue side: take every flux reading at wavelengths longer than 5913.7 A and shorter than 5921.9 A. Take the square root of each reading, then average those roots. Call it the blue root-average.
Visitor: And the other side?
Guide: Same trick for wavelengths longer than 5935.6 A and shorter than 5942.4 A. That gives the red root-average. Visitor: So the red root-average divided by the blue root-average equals 0.98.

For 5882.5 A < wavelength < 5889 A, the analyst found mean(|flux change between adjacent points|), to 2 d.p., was 2.94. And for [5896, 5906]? 2.55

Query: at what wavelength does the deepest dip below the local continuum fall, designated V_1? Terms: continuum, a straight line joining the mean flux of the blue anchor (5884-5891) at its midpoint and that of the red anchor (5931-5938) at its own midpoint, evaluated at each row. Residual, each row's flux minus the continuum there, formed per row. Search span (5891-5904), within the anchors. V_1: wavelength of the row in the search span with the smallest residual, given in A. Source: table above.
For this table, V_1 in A 5896.74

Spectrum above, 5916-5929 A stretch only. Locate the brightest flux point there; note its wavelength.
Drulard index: 5921.23 A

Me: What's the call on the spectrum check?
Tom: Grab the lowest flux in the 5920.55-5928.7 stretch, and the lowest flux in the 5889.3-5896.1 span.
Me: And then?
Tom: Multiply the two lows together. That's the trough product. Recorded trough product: 260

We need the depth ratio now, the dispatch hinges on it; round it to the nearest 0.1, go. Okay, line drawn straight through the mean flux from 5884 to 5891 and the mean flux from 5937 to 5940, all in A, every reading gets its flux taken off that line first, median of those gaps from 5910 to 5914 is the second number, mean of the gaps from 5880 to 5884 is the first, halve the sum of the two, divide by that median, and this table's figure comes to 1.1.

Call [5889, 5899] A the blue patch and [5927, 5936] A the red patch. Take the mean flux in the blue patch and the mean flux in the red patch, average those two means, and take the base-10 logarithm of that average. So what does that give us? 1.27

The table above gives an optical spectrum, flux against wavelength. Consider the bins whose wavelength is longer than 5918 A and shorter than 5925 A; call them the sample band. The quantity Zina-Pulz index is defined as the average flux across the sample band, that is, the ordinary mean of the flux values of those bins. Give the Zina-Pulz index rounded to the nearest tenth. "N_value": 21.0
